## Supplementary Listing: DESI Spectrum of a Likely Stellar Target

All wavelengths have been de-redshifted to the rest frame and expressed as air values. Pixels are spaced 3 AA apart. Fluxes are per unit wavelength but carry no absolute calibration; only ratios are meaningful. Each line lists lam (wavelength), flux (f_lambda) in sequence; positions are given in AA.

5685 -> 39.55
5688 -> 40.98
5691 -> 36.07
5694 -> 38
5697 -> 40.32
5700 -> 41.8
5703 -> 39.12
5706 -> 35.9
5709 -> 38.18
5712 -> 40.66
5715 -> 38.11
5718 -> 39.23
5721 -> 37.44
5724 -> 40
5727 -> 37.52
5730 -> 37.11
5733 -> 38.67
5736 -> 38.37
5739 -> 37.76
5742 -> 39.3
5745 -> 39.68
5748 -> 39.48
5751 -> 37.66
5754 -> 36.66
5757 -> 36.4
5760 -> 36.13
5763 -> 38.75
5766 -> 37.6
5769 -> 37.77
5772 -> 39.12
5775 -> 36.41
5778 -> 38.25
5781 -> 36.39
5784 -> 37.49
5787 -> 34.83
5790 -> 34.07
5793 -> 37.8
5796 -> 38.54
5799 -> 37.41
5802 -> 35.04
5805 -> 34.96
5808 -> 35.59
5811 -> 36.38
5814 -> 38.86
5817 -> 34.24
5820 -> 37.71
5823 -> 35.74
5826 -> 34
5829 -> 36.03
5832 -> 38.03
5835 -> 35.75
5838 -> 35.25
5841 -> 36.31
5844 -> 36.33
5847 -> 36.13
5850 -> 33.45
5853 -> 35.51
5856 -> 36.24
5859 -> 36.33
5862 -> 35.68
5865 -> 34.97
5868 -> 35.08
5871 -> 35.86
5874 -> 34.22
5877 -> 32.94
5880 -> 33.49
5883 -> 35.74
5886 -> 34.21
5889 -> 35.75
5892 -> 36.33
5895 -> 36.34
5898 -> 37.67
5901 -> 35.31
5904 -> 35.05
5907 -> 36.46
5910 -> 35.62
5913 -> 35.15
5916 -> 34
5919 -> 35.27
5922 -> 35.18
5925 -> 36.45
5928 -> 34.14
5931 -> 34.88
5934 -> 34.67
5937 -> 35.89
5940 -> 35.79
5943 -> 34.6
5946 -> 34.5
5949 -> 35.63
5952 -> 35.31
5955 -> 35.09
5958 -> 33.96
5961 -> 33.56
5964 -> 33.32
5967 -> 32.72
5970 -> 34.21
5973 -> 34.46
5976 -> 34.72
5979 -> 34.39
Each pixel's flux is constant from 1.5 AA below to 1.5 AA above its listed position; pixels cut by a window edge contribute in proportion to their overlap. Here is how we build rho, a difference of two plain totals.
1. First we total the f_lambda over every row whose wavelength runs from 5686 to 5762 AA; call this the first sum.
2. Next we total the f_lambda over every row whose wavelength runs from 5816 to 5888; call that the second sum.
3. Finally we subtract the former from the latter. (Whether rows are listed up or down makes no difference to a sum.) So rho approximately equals -111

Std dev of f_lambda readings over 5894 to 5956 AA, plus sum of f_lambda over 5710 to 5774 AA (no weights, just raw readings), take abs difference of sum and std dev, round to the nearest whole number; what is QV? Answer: 803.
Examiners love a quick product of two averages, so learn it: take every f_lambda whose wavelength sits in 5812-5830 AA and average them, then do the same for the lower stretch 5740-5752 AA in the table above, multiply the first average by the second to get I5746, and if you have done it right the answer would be 1409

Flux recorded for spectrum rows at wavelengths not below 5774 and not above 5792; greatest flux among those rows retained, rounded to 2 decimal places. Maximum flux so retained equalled 38.25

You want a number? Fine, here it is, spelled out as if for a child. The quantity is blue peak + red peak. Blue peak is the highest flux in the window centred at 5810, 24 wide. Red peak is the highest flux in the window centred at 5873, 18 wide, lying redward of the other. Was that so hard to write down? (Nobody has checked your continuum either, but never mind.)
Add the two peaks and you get 74.7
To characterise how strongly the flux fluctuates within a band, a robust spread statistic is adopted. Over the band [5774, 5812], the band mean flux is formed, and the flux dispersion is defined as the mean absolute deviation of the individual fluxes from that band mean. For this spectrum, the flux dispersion 1.2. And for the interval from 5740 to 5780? 1.1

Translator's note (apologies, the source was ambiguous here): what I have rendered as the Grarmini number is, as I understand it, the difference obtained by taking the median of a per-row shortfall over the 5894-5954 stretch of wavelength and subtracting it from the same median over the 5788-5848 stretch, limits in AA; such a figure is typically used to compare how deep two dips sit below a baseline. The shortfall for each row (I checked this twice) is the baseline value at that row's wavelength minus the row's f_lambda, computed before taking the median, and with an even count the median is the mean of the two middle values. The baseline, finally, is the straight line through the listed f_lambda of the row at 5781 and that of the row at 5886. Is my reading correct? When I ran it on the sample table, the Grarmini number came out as 1.1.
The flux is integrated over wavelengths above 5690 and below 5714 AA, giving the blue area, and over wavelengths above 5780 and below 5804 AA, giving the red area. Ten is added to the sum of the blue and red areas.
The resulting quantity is 1815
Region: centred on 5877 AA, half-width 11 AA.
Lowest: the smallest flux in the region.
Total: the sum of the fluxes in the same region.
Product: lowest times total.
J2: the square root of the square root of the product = 9.4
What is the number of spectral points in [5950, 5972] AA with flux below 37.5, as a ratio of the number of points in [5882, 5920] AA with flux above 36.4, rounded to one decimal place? 3.5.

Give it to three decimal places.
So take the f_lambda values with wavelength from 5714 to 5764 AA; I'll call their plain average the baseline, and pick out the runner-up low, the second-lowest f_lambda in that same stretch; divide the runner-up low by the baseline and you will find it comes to 0.955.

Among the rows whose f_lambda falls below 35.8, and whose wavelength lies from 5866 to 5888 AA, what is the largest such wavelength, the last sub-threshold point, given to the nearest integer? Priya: 5886 AA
